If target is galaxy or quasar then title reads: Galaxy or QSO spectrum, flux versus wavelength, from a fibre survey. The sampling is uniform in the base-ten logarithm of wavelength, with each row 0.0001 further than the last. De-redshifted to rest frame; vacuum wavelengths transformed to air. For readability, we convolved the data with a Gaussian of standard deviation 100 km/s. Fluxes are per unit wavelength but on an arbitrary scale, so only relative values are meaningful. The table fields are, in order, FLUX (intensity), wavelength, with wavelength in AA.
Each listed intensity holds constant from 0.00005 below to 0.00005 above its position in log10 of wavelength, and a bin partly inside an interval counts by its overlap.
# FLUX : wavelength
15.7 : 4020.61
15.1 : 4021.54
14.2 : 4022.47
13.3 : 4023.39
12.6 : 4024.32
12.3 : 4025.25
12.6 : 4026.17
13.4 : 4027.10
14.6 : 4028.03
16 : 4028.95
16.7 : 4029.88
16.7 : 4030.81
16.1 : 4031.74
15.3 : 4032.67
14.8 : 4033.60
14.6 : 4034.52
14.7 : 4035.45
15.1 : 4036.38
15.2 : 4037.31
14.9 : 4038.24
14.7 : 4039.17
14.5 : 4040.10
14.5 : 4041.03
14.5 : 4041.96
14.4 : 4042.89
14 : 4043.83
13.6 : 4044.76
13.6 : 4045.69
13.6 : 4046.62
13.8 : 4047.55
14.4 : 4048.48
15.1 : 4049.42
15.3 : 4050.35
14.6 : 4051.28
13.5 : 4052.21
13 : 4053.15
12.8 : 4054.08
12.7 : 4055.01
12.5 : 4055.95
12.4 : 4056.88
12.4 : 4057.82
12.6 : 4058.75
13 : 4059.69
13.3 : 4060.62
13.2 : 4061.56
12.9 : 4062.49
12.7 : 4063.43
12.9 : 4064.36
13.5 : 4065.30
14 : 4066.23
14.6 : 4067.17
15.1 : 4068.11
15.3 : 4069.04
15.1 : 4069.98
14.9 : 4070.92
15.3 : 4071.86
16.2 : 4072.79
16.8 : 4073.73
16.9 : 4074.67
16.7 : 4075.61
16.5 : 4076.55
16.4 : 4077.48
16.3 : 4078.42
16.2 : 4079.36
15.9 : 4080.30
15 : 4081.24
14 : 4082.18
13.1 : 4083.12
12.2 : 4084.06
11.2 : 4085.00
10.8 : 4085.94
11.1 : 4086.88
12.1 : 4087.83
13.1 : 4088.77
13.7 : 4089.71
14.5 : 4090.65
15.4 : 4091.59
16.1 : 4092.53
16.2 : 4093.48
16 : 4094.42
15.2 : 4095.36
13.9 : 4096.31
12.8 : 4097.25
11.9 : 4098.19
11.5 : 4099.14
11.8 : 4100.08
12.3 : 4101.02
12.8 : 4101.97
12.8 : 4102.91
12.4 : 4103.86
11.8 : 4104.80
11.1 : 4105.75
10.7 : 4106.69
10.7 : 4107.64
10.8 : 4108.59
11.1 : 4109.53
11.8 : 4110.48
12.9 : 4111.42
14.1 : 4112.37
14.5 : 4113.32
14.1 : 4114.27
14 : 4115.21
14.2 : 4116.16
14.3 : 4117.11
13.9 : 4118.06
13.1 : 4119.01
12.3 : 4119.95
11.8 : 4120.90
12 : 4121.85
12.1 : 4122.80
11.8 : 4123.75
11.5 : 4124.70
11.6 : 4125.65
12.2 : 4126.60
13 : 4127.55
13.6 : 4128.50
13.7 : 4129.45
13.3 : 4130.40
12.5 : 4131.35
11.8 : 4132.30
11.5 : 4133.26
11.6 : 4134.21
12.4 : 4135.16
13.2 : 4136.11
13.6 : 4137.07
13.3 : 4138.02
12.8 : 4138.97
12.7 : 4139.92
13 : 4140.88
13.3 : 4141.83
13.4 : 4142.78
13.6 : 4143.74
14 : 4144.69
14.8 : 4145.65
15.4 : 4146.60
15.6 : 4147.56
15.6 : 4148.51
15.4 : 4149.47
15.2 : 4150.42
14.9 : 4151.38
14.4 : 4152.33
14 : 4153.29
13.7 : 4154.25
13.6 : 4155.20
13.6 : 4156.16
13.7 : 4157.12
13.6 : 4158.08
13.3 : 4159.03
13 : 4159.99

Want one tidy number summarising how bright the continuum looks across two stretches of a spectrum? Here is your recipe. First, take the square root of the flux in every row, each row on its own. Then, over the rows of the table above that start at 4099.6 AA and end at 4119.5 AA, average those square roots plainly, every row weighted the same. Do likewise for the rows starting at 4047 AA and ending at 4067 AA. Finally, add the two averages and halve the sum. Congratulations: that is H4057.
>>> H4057 3.60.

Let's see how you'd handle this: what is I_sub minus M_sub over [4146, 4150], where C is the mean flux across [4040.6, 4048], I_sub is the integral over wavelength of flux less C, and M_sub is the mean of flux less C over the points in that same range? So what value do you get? 4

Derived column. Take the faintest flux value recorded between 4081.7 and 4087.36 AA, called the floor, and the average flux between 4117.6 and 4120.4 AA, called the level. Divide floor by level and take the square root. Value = 0.91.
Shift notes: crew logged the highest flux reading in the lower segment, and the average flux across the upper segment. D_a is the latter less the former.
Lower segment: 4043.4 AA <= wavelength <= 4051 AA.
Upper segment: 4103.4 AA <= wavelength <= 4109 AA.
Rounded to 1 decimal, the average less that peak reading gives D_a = -4.1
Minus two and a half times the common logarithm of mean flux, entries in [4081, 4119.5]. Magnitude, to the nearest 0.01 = -2.79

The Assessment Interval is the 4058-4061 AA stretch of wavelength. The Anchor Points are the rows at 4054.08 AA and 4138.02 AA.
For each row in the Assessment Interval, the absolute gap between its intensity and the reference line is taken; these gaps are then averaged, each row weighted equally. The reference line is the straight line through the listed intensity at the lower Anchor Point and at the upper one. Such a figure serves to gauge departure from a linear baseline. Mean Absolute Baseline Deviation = 0.3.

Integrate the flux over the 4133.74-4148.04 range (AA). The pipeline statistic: 193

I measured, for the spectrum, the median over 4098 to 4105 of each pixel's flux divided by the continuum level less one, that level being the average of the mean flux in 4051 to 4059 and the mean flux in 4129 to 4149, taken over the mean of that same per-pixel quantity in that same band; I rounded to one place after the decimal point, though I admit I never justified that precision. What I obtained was 1.1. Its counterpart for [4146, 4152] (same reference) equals 1.0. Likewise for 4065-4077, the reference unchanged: 0.9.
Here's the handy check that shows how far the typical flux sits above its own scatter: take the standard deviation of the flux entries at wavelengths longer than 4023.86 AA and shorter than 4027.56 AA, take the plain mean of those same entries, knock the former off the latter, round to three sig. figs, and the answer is 12.3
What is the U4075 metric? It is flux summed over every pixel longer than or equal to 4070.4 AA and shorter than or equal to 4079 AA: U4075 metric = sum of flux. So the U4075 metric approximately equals 146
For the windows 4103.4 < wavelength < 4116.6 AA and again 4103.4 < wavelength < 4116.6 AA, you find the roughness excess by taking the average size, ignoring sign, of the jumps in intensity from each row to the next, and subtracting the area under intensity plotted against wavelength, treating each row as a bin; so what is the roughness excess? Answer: -164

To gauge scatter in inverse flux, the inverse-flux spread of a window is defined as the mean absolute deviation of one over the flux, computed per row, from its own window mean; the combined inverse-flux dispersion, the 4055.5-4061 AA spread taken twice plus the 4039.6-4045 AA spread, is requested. 0.0052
